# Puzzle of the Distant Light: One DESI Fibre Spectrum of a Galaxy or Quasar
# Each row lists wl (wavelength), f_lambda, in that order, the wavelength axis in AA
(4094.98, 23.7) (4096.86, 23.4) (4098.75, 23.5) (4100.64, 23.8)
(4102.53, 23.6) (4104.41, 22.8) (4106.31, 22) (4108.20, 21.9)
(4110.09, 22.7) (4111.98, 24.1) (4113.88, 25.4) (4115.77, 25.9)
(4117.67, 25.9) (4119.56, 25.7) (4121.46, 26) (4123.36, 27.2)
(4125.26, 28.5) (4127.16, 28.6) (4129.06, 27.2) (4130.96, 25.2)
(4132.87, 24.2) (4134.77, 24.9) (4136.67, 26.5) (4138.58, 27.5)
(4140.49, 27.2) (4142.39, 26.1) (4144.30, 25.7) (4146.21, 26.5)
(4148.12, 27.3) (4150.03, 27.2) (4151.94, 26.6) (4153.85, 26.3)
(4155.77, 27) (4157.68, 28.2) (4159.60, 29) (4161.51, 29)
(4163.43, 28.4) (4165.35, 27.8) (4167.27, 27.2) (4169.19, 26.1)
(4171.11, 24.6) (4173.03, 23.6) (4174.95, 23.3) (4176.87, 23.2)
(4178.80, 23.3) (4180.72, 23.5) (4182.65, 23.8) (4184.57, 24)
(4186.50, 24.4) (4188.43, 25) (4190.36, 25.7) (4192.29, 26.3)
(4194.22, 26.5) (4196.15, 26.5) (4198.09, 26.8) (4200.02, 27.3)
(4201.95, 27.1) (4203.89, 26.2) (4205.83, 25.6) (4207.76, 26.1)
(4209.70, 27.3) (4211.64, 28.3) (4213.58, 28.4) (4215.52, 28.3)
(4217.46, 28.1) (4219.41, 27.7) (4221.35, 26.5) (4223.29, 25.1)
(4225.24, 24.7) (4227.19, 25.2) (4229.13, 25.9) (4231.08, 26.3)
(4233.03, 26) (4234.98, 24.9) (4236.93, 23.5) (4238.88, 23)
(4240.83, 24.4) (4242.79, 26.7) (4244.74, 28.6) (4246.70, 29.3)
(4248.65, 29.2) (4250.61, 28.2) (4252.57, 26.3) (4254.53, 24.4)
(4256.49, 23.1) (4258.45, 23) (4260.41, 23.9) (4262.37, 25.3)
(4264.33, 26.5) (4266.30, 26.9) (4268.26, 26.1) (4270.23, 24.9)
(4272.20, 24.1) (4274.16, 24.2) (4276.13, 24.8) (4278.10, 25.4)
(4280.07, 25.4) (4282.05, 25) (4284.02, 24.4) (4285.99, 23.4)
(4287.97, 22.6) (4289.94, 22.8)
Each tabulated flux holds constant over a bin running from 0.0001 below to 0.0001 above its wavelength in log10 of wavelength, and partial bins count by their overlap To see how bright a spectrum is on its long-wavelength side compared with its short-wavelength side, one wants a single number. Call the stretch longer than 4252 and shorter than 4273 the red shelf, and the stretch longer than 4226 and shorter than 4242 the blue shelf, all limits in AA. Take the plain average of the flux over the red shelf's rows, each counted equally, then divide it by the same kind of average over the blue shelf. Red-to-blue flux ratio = 1.00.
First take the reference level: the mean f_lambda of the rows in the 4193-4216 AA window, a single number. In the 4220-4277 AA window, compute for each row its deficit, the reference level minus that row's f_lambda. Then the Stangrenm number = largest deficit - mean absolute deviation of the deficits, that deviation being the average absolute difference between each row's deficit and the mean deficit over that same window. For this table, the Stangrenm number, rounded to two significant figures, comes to 2.6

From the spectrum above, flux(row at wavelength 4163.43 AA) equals 28.4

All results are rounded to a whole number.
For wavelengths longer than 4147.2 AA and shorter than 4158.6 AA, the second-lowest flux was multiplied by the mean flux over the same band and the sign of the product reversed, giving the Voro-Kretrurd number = -721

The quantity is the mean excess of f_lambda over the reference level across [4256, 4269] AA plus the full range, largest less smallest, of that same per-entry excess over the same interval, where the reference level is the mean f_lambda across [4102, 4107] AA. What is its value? 6.1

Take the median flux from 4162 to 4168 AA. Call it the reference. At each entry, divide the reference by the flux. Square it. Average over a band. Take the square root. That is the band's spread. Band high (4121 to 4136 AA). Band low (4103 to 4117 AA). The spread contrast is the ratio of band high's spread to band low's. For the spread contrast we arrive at 0.89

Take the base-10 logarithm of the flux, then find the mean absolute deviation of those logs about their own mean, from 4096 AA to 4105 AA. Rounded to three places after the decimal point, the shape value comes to 0.005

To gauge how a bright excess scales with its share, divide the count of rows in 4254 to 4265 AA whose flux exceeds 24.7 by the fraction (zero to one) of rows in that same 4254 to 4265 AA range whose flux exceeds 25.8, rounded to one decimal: 12.0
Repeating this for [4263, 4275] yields 8.0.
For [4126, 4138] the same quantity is 10.0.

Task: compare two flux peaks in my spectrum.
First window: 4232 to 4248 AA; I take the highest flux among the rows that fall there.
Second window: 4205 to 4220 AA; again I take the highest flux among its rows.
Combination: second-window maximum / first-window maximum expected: 0.969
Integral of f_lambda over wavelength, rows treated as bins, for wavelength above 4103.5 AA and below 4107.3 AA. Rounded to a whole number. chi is 85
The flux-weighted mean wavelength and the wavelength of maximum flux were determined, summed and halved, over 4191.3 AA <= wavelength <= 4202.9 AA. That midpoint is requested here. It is 4198.6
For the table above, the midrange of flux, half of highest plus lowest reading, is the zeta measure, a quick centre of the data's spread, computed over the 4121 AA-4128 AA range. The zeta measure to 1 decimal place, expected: 27.3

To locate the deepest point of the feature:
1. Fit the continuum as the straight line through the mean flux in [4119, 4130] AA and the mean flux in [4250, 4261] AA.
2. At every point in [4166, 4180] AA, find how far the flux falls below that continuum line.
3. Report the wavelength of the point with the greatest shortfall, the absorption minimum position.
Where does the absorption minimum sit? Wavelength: 4176.87 AA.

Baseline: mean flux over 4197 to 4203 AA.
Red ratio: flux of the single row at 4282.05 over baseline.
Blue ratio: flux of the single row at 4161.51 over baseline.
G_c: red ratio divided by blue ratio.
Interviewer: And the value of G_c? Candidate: 0.86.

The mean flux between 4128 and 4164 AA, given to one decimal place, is 26.8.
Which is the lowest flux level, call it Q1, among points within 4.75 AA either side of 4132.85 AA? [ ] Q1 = 24.2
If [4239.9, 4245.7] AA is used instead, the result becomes 24.4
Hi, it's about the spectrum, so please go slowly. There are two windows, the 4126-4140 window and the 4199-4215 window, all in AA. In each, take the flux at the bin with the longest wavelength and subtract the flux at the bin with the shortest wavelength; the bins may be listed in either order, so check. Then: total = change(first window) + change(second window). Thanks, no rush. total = 0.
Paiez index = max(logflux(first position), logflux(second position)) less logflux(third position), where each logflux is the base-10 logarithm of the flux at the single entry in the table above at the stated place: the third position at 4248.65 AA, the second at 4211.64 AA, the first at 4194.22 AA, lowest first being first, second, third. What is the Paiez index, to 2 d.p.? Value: -0.01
